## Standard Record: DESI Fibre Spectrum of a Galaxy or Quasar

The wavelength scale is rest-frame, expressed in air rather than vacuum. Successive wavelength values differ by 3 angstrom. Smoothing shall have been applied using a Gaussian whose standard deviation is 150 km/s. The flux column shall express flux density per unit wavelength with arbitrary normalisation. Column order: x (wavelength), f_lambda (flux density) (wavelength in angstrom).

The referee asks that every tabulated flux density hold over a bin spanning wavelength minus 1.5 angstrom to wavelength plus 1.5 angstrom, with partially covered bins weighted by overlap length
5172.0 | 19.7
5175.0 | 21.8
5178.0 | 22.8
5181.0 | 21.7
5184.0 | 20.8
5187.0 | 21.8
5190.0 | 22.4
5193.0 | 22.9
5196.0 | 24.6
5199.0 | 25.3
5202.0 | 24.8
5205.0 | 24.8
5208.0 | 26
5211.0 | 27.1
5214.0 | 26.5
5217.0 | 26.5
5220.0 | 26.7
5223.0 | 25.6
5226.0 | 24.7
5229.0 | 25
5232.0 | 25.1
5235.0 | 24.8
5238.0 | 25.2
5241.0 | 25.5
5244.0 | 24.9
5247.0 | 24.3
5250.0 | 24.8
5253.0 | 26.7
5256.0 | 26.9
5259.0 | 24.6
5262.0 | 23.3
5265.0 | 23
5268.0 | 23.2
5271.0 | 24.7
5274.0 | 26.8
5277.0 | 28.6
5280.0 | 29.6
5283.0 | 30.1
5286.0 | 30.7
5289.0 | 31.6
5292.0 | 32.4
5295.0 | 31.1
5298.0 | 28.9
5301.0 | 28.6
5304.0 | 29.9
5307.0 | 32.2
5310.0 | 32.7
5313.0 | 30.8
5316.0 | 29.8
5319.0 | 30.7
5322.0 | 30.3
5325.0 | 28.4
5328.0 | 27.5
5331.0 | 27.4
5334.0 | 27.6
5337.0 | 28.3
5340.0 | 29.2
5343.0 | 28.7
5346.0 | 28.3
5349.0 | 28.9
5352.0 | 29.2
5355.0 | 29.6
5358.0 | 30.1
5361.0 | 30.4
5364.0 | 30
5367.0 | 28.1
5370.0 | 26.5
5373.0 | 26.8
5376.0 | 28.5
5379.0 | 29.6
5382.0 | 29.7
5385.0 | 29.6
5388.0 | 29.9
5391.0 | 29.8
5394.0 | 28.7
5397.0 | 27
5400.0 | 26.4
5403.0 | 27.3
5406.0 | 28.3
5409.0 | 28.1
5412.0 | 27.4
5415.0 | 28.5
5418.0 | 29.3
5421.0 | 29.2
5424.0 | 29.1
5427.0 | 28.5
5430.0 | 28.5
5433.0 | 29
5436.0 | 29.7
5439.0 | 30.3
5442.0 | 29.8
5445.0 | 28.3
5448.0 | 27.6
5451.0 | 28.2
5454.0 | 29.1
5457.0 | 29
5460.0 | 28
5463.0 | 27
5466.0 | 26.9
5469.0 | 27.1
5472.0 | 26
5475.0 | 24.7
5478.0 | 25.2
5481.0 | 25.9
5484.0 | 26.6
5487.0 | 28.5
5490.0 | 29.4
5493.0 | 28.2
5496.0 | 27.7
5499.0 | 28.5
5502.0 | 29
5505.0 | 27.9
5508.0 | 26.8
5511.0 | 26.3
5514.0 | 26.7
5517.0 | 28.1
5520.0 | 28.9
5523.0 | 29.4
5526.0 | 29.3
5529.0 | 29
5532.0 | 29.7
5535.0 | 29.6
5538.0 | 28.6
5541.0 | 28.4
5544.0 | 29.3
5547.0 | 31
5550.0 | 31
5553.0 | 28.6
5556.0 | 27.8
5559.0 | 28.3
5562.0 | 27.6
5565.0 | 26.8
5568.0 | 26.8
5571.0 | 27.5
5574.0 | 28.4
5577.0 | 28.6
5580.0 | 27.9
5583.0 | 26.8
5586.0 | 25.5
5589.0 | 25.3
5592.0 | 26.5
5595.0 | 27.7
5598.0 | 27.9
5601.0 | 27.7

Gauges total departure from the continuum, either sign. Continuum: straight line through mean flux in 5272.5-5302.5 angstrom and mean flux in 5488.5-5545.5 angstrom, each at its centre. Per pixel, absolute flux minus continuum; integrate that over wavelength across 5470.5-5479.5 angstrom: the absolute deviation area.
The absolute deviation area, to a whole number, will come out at 31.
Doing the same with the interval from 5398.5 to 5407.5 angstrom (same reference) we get 16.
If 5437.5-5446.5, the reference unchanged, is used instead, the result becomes 9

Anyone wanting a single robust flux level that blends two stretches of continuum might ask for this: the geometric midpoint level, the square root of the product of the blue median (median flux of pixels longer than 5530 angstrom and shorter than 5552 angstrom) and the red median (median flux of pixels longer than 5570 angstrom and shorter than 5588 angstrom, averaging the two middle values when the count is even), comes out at 28.6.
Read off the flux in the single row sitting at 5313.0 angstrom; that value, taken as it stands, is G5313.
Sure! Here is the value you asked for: 30.8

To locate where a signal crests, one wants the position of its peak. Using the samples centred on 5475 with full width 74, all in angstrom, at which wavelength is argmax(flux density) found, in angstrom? 5439.0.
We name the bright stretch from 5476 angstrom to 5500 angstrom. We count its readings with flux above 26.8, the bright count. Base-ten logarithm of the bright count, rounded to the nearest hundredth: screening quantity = 0.70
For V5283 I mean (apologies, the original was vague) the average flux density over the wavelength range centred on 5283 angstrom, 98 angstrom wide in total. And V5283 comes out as 27.9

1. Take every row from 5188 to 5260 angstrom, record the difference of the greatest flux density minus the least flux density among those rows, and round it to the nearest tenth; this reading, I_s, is 4.7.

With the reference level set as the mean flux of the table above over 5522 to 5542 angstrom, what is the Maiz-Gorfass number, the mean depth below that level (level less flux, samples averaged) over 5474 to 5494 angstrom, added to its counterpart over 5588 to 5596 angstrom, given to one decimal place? 4.9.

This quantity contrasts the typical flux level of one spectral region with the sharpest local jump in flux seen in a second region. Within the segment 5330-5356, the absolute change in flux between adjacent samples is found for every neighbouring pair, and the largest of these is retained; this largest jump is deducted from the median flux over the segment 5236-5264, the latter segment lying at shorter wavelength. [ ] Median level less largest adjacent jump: 24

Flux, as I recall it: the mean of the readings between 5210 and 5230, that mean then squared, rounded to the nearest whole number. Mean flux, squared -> 677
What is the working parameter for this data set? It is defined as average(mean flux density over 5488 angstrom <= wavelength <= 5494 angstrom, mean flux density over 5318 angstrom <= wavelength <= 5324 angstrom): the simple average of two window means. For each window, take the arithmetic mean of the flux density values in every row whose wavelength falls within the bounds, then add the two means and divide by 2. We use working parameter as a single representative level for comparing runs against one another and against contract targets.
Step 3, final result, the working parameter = 29.6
